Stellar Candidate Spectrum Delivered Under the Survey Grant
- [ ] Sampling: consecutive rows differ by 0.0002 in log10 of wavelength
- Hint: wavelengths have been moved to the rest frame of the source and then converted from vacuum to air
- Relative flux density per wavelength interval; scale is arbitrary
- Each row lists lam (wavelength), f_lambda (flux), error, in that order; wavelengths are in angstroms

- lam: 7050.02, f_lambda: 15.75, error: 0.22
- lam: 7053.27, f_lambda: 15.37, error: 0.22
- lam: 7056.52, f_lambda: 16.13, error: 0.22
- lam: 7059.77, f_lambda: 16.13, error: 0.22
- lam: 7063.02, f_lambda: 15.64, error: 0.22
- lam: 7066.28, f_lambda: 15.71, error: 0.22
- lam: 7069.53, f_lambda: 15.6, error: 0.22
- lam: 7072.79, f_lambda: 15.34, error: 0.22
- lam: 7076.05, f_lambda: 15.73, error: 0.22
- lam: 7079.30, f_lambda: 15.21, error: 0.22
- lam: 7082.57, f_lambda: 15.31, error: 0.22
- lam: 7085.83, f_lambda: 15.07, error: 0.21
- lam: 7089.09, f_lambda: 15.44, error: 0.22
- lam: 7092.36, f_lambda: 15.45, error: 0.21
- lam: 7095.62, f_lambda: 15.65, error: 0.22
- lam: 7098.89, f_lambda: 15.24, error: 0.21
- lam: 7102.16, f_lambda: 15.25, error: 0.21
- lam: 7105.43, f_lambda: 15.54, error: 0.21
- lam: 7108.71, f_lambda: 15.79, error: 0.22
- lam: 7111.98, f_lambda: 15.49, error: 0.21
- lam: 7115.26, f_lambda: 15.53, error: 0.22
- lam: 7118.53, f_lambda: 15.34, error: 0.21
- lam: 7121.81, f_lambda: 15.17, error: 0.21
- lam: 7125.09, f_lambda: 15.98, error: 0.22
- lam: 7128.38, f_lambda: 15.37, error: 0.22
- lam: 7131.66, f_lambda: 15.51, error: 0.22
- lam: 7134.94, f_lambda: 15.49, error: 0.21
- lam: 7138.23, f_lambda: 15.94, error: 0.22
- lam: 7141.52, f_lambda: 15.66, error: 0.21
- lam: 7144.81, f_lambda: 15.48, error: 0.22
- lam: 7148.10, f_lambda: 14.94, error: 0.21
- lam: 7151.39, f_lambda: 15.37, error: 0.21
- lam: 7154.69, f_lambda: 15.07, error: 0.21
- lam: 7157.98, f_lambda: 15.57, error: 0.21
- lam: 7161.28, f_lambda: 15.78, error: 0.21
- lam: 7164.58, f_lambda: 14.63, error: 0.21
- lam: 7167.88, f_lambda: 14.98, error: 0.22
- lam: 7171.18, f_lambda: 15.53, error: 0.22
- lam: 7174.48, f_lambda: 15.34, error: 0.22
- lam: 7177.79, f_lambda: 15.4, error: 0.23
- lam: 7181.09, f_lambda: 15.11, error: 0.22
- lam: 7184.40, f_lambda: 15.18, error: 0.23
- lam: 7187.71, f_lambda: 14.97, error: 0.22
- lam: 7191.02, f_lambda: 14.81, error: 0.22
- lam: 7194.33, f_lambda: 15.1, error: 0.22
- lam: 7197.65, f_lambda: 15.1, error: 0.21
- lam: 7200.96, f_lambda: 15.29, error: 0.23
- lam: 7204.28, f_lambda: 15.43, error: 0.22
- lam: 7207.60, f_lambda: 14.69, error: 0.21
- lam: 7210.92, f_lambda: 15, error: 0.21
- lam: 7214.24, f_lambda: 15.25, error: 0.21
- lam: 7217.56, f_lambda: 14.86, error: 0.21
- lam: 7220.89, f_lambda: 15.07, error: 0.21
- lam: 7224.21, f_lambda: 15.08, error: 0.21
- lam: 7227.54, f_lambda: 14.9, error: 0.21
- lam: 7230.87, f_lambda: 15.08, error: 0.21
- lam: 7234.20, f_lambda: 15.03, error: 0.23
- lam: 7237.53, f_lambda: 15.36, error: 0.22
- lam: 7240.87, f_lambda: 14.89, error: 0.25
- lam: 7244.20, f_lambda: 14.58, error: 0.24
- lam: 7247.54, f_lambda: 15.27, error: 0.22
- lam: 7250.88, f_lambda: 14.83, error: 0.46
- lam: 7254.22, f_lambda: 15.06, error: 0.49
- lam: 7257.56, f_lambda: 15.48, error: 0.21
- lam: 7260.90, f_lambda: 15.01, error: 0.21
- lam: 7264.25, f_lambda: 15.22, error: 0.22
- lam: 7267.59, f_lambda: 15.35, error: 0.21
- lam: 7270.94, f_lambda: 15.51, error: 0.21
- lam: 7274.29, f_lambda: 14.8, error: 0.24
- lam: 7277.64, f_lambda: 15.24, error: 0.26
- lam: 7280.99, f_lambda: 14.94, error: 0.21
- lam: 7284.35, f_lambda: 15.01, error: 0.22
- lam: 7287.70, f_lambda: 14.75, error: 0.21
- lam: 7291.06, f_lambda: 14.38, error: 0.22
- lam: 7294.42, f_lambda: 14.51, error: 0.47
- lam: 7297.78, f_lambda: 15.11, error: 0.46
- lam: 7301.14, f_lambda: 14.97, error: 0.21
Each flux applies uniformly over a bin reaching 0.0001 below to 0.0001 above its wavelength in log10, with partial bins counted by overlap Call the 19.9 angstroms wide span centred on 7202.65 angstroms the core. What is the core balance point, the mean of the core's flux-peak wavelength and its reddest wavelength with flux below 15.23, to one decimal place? 7207.6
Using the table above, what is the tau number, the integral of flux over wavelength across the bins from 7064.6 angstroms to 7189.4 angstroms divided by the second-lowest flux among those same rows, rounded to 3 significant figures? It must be 129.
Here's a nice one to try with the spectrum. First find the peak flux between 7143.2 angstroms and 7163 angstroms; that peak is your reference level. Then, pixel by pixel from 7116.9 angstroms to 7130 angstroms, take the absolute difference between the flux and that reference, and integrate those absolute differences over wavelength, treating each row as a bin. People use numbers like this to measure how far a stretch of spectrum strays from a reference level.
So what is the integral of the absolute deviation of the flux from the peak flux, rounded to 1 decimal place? 5.4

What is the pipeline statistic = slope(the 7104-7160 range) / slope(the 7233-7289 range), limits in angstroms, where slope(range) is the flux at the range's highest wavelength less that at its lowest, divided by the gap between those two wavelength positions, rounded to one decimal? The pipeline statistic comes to -0.1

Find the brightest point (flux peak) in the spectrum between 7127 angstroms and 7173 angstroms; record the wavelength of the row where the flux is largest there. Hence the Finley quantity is 7138.23 angstroms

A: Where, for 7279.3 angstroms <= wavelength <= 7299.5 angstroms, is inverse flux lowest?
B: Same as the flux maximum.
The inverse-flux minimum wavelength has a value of 7297.78 angstroms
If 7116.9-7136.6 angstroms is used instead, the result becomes 7125.09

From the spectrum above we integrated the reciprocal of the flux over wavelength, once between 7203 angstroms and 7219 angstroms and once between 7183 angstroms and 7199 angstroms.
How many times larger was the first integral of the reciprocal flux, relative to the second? 1.0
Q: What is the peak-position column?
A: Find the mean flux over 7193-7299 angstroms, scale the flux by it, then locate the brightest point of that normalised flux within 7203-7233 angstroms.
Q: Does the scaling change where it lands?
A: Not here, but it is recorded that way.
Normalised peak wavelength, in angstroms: 7204.28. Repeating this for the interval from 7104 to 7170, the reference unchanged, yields 7125.09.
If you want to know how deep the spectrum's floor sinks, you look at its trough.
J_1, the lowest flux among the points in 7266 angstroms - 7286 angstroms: 14.8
